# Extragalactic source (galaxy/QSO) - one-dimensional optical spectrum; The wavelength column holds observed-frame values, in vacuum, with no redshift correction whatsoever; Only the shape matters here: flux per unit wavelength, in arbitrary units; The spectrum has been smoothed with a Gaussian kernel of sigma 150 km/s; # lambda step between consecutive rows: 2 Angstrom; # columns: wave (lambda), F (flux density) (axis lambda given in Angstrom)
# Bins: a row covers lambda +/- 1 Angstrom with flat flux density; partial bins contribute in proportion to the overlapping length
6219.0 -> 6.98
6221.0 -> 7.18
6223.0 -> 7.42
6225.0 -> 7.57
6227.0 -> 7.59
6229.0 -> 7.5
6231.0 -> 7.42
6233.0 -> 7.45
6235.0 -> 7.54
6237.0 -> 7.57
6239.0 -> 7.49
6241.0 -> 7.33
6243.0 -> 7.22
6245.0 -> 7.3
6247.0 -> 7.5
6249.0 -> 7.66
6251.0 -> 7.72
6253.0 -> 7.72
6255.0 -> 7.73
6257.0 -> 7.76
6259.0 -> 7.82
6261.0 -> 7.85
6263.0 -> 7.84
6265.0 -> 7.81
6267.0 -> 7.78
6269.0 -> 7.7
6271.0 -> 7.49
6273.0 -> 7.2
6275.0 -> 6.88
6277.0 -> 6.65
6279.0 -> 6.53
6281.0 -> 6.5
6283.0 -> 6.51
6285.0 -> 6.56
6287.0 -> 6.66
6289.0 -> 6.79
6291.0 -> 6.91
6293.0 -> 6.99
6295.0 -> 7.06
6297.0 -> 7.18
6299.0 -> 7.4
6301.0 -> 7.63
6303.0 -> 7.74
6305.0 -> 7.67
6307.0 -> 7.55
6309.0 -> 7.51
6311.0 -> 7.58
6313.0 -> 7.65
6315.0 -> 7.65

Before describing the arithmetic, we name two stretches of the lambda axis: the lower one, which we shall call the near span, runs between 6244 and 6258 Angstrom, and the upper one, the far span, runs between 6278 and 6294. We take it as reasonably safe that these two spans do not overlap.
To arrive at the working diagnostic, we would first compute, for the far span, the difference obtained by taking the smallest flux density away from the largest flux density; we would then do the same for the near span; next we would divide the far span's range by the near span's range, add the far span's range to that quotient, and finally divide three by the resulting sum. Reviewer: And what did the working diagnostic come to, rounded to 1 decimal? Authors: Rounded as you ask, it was 1.9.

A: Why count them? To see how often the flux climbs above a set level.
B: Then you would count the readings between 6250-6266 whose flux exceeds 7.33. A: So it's 8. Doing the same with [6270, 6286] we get 1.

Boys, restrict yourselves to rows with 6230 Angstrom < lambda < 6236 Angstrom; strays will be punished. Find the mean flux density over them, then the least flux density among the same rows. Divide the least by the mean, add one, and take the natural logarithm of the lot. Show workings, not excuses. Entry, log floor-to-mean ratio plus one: 0.690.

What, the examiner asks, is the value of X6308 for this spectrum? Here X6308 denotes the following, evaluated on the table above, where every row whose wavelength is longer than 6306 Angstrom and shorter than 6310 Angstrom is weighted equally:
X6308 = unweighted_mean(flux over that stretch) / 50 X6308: 0.151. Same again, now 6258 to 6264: 0.157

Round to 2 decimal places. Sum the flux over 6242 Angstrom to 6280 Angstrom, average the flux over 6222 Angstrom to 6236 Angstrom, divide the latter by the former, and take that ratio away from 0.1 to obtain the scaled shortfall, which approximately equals 0.05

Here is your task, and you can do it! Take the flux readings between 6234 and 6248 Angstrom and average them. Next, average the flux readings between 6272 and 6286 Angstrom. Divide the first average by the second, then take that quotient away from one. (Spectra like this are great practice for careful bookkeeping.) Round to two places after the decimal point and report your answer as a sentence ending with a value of -0.11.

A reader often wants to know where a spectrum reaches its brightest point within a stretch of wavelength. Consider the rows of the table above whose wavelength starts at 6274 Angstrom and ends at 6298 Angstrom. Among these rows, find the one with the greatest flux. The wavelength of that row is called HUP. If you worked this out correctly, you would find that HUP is 6297.0 Angstrom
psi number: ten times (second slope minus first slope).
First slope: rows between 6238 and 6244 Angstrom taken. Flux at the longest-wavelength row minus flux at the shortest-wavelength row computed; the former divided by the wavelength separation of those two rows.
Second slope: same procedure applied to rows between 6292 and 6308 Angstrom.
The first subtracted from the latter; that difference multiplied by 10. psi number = 1.1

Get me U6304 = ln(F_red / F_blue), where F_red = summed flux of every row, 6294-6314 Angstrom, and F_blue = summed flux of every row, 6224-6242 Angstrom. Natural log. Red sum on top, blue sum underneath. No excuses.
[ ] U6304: 0.11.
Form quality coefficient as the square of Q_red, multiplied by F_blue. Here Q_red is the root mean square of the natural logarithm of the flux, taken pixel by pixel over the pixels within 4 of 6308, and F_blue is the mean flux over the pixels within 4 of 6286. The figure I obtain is 27.2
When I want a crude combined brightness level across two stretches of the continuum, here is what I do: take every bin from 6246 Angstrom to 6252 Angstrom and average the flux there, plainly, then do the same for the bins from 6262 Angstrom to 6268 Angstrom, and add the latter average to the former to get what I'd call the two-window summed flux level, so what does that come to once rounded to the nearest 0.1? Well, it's 15.4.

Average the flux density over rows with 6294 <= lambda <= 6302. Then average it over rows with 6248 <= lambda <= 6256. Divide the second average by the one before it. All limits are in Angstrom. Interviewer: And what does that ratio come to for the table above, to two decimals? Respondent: 1.05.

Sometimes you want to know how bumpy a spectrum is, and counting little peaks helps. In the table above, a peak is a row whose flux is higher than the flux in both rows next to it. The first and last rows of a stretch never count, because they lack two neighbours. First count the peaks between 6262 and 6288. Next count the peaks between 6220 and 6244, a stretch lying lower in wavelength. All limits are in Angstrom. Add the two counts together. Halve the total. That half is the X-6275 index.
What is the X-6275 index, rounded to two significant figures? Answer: 1.0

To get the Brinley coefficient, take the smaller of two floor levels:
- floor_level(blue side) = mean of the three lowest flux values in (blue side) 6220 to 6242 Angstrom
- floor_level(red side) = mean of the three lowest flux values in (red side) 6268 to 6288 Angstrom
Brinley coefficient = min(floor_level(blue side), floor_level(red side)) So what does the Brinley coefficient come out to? 6.51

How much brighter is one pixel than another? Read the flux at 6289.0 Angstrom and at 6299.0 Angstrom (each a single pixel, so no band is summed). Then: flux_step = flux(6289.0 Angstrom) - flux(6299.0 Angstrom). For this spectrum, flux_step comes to -0.61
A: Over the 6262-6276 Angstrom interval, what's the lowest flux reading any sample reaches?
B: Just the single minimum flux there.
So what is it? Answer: 6.88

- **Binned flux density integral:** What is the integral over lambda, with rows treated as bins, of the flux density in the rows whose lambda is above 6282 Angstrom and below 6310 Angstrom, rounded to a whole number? 200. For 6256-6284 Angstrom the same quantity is 205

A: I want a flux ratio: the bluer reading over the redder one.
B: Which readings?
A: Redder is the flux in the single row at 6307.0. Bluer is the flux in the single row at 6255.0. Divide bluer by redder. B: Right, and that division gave 1.02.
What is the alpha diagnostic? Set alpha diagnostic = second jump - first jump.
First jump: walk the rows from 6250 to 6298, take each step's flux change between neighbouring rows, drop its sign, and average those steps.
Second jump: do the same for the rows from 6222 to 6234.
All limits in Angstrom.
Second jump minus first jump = -0.020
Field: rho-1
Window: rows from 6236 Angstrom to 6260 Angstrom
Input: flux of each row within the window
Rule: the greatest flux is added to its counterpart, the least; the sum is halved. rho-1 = 7.52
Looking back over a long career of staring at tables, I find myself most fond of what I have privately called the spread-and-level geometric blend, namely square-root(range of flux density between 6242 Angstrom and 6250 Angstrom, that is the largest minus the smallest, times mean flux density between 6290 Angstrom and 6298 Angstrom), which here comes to 1.8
